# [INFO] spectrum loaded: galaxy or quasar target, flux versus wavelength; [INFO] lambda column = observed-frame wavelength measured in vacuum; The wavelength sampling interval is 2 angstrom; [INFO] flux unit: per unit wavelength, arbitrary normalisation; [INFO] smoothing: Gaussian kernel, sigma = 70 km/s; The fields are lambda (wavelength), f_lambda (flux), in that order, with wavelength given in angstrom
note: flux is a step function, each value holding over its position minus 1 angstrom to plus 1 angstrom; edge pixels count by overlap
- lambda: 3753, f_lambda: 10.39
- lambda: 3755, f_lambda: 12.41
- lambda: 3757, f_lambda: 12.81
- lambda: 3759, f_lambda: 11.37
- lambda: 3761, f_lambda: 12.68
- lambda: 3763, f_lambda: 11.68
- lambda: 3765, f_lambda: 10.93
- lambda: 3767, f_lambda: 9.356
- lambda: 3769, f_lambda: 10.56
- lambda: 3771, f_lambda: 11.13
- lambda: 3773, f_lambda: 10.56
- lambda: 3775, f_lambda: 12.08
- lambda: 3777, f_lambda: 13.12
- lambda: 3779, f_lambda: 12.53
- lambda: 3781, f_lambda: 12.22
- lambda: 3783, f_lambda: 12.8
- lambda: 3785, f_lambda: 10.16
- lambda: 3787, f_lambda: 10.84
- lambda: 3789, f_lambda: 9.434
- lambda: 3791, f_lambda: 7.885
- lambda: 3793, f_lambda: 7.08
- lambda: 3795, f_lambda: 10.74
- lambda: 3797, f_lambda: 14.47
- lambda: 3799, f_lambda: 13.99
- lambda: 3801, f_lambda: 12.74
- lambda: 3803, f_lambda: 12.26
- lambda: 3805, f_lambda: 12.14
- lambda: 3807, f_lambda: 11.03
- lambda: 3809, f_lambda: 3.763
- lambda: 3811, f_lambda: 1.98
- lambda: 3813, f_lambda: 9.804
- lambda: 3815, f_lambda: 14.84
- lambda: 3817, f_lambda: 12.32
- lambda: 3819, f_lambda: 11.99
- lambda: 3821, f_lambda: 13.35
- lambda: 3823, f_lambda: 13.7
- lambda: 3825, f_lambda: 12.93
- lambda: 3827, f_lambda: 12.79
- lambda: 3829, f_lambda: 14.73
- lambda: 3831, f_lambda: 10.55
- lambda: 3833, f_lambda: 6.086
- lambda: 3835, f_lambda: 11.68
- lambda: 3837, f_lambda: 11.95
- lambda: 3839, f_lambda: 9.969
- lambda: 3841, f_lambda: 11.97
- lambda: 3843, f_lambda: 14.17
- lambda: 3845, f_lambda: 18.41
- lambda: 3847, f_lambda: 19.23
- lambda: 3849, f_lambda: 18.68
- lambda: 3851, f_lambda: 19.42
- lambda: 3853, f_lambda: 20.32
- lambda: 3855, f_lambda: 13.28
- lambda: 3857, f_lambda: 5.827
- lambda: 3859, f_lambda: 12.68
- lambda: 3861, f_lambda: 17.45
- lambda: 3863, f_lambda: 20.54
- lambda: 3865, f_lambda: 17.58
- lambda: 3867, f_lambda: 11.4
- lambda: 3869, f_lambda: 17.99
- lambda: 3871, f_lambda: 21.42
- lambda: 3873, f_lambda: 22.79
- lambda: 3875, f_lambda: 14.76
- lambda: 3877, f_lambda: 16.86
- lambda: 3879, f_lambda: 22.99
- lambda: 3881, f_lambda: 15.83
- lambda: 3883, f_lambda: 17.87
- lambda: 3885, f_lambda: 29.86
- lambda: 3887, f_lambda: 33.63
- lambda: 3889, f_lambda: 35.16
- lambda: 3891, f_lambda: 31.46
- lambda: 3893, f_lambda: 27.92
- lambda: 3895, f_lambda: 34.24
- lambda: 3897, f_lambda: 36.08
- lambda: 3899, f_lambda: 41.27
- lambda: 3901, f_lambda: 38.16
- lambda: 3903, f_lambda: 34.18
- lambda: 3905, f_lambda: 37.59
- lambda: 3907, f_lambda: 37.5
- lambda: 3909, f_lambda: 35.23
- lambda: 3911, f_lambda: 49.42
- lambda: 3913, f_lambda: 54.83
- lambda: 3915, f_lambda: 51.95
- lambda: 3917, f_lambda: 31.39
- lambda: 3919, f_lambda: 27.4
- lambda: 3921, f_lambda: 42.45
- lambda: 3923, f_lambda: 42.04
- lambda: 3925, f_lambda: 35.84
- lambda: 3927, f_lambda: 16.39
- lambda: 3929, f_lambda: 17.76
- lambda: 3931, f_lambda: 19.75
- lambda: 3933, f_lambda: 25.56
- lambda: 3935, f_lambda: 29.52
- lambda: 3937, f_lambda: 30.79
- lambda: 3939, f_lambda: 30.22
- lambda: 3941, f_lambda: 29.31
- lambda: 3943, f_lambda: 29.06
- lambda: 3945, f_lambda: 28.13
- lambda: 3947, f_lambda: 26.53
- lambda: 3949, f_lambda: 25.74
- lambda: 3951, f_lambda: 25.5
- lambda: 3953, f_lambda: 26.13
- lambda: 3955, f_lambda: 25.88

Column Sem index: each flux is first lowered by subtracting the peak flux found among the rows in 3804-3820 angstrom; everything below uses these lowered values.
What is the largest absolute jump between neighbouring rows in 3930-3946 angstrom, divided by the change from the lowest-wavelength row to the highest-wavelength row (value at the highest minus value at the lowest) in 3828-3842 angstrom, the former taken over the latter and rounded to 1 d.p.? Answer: -2.1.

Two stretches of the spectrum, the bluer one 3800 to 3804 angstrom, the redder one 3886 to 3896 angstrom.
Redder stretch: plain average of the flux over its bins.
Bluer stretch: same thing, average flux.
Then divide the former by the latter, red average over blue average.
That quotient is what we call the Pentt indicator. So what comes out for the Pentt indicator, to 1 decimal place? 2.6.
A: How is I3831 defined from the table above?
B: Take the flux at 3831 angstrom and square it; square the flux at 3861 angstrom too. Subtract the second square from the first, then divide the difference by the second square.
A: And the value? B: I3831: -0.63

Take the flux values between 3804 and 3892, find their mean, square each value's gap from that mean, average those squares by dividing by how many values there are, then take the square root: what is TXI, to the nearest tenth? 7.0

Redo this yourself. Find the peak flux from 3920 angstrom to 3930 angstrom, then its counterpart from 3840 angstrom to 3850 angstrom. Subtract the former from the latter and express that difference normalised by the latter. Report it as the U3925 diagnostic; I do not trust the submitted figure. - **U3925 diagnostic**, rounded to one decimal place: -1.2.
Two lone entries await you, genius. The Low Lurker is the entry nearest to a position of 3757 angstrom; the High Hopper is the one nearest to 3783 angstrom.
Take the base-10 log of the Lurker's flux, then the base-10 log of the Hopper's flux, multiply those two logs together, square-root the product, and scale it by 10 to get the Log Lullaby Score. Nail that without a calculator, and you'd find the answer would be 11.1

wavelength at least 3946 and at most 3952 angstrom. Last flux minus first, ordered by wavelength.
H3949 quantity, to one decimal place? -1.0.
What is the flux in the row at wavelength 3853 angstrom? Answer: 20.32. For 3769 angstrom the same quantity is 10.56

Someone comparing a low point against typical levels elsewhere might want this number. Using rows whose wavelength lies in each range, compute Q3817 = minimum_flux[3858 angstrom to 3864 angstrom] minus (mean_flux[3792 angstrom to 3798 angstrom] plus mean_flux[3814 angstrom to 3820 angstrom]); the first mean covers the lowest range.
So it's -11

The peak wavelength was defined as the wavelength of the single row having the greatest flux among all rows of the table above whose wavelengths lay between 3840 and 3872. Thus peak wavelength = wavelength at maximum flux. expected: 3871 angstrom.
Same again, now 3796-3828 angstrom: 3815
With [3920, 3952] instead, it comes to 3921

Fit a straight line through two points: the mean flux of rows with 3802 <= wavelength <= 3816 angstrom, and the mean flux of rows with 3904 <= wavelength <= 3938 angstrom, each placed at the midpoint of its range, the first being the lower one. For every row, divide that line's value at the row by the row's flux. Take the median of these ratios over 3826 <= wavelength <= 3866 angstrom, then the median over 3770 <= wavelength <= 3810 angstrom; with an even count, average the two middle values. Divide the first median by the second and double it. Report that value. 5.0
